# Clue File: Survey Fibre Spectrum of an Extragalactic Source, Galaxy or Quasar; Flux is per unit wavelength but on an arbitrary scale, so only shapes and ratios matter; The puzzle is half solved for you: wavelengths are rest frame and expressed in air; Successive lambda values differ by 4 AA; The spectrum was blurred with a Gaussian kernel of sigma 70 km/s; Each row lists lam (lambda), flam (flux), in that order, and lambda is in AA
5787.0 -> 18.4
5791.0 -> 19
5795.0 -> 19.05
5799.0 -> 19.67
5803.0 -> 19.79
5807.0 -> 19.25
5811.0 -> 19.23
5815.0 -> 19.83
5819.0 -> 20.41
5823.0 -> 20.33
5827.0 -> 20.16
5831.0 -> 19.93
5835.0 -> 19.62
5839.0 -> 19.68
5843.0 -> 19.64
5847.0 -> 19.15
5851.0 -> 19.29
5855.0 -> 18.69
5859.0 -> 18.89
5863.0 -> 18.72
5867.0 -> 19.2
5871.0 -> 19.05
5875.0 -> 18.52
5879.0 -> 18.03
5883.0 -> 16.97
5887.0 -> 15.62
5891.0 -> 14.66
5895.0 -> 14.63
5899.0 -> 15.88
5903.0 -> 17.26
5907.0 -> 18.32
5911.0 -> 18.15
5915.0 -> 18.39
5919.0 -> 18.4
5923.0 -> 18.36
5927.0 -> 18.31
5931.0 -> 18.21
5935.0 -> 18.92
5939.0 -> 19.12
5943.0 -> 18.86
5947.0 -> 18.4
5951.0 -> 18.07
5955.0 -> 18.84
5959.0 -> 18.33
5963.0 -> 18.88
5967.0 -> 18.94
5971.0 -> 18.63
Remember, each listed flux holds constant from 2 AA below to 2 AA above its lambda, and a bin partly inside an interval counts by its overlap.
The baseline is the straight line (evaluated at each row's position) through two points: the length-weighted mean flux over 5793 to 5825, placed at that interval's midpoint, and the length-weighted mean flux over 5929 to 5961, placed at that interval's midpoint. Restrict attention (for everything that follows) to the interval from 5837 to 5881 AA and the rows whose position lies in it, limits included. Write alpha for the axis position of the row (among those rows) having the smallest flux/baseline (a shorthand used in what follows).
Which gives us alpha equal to 5879.0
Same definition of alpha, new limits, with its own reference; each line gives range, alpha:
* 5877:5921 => 5895.0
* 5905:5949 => 5911.0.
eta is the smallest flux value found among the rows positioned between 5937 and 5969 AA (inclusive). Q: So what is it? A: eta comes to 18.07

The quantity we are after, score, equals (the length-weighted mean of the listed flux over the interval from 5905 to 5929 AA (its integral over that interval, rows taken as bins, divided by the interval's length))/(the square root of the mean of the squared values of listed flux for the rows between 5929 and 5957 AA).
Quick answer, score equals 0.98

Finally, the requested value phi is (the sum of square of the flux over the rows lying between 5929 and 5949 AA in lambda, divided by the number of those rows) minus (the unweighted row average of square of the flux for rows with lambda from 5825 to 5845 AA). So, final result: -42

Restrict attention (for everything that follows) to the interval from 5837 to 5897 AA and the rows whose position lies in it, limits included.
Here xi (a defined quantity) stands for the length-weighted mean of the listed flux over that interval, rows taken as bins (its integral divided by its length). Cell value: 18.0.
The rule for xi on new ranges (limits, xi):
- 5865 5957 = 17.8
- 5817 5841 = 20.0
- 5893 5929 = 17.5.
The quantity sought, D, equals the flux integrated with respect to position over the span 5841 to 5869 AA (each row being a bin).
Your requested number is 534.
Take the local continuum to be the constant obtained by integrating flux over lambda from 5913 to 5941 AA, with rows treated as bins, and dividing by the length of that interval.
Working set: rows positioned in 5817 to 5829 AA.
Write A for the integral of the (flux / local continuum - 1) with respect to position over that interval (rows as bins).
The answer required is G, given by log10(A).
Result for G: 0.1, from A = 1.1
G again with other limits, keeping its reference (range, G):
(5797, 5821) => 0.2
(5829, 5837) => -0.3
